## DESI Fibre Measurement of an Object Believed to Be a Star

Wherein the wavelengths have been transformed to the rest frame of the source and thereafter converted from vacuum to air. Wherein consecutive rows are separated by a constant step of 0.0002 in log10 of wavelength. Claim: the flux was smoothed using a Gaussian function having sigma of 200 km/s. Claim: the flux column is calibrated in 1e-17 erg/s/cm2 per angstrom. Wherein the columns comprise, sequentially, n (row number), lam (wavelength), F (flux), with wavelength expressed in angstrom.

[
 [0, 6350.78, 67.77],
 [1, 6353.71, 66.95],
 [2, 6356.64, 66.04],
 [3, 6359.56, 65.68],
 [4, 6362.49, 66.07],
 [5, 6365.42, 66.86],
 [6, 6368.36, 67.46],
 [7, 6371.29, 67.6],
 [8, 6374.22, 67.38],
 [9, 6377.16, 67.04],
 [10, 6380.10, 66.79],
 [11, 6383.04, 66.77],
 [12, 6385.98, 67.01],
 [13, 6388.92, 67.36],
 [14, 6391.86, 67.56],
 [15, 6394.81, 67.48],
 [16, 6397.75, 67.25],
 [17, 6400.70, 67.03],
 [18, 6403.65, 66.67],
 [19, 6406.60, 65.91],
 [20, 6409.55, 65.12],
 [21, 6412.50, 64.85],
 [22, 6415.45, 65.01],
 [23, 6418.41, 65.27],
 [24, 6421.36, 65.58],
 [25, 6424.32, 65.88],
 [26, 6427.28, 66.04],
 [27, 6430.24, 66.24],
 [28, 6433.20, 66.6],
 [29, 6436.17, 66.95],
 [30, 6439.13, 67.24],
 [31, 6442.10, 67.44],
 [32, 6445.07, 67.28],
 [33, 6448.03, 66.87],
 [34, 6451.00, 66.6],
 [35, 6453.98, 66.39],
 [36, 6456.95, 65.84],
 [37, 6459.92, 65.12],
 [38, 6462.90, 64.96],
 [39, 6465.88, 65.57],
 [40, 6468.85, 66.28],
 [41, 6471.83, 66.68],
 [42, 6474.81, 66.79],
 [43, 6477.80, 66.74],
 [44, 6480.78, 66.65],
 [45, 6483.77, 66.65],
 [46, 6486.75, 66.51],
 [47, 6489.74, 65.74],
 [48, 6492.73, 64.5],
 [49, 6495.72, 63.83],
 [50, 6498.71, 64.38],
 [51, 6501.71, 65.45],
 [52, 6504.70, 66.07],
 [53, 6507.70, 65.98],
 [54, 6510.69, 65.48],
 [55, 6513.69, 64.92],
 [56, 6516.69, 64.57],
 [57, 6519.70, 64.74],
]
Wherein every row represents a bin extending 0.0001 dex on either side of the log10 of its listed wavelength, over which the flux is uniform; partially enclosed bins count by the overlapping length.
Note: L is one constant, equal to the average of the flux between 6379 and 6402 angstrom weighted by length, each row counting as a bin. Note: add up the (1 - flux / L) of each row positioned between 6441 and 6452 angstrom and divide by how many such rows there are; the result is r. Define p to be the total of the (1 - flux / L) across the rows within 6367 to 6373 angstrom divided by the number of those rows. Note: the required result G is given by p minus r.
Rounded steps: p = -0.005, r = 0.0017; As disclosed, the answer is -0.01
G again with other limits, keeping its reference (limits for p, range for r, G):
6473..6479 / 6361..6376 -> 0.00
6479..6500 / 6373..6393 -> 0.02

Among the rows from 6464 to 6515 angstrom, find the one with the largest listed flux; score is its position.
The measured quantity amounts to 6474.81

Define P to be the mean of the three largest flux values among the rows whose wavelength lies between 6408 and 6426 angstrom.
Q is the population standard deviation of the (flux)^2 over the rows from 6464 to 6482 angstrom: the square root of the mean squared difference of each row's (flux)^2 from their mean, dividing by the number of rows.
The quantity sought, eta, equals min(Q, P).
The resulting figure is 57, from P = 65.6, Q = 57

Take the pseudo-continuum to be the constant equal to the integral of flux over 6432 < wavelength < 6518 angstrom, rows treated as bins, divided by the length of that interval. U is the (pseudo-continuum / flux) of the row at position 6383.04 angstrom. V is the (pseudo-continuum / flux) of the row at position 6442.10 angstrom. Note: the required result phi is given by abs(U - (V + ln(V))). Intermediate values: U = 0.99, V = 0.979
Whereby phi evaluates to 0.03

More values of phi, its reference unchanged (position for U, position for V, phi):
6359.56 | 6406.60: 0.00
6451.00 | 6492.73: 0.06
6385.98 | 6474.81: 0.01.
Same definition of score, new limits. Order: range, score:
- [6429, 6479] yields 6442.10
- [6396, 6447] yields 6442.10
